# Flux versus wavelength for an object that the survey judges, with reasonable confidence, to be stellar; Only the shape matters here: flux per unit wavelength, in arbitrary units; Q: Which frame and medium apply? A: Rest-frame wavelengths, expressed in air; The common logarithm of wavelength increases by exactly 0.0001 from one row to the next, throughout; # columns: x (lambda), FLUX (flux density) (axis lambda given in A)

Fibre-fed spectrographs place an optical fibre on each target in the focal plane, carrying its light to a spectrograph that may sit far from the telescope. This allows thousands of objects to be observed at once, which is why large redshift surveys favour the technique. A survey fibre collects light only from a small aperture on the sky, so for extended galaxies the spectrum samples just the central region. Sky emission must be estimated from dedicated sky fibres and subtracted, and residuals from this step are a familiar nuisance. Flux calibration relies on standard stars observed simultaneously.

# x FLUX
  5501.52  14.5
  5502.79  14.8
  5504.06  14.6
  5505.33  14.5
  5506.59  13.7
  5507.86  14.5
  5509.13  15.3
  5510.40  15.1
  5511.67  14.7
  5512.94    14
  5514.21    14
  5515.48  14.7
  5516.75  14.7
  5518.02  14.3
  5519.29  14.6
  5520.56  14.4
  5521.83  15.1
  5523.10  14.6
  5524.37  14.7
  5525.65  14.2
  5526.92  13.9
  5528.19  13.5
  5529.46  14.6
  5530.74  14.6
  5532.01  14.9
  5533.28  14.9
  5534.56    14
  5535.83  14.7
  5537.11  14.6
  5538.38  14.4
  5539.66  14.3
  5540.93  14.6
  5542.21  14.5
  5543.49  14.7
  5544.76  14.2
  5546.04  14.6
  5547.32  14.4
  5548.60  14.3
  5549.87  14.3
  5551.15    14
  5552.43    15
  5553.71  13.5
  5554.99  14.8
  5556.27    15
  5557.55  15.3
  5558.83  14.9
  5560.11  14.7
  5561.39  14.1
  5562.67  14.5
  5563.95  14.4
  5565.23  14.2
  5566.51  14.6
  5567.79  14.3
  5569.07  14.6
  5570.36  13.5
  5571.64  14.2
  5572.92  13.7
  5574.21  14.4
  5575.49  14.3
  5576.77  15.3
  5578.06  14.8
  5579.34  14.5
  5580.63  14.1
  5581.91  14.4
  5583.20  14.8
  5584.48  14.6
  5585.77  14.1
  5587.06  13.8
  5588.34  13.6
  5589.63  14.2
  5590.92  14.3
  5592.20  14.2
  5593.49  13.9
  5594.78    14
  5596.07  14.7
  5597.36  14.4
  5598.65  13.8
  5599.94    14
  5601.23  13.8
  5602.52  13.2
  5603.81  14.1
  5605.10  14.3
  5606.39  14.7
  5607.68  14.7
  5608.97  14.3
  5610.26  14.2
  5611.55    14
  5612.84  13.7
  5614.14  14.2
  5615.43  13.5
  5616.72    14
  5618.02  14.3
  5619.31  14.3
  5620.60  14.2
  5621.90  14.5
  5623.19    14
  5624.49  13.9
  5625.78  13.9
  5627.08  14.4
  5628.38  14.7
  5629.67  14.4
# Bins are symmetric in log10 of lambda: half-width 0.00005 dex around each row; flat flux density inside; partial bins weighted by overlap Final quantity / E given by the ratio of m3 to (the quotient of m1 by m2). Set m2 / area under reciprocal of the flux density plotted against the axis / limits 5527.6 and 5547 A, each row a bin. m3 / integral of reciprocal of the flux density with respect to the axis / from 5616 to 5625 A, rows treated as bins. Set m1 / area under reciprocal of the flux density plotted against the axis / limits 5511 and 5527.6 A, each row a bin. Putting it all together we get 0.7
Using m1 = 1.15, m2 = 1.3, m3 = 0.64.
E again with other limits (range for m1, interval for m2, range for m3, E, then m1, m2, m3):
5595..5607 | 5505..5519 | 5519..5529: 0.8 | 0.85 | 1.0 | 0.70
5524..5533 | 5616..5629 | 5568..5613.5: 4.7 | 0.63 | 0.9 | 3.21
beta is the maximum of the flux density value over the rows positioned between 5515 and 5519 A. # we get 14.7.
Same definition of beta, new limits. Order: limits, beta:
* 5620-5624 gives 14.5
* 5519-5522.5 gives 15.1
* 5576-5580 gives 15.3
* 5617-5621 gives 14.3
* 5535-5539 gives 14.7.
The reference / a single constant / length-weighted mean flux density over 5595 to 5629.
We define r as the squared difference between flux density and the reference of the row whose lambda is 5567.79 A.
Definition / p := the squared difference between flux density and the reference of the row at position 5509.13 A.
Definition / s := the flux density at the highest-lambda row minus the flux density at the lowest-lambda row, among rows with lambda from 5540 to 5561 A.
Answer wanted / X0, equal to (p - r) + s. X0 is 1.4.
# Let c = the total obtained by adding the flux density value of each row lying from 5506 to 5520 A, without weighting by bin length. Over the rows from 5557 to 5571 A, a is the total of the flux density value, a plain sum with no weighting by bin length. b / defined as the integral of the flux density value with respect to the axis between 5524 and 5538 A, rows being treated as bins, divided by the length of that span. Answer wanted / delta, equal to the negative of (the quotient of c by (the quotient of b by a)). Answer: -1762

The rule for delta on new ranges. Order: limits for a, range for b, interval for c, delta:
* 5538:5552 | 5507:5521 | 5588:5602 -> -1685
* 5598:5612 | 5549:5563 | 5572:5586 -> -1695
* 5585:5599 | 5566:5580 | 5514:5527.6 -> -1716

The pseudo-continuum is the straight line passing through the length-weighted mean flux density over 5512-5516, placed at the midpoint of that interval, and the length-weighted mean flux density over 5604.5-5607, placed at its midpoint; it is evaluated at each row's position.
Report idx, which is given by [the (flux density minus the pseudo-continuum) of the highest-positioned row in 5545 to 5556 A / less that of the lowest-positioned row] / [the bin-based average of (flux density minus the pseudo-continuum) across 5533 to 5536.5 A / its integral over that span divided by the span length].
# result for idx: 0.9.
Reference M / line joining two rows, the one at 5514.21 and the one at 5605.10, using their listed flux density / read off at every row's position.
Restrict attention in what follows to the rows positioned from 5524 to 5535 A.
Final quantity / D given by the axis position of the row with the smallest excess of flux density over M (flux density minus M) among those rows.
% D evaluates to 5528.19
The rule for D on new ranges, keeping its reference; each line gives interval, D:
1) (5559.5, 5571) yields 5570.36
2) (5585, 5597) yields 5588.34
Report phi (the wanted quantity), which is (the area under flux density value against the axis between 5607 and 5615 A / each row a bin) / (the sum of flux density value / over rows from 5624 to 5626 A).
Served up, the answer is 4.1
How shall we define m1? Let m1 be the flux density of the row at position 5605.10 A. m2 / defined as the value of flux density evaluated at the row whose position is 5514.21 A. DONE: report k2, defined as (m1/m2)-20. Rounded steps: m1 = 14.3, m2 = 14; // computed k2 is -19.0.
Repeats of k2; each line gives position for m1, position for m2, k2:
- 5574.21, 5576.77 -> -19.1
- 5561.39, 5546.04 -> -19.0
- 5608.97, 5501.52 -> -19.0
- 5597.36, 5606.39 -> -19.0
